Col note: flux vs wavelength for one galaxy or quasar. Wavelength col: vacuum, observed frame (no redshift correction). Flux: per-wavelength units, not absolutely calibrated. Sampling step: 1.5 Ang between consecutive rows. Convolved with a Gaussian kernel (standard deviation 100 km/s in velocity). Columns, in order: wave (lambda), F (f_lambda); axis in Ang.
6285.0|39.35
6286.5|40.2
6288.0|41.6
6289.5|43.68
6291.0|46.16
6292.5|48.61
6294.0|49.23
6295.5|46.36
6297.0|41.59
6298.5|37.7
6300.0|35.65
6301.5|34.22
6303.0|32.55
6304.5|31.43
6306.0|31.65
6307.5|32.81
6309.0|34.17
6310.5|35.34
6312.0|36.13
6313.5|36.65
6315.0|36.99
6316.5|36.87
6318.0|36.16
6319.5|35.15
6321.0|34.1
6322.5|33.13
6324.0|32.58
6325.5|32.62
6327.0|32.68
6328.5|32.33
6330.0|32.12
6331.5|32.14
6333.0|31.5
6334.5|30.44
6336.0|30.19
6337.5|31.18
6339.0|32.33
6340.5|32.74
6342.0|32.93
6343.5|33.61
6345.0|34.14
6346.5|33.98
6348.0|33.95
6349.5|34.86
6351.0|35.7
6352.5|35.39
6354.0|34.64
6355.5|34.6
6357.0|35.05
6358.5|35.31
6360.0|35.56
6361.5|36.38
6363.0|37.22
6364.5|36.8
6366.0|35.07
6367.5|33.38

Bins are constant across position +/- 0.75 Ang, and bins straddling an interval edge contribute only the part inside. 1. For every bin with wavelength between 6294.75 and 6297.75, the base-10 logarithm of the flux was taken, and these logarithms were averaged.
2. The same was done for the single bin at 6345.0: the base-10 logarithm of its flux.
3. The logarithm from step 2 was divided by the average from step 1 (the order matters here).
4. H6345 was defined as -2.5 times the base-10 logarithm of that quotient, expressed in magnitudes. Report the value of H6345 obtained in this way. 0.07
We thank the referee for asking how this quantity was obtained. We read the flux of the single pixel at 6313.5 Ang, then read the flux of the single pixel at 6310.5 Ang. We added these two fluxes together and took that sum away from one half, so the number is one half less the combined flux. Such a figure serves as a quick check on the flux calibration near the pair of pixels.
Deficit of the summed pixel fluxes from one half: -71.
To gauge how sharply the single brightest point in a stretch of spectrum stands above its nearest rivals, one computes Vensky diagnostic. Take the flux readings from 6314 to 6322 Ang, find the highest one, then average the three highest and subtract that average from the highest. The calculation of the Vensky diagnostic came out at 0.32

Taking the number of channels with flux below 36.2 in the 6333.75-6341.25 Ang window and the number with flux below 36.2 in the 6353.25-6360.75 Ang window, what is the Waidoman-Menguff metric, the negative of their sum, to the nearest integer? -10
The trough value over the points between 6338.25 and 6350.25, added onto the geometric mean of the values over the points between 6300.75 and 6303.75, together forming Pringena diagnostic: 66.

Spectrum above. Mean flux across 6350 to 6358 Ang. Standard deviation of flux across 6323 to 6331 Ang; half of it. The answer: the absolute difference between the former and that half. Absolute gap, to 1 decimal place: 35.0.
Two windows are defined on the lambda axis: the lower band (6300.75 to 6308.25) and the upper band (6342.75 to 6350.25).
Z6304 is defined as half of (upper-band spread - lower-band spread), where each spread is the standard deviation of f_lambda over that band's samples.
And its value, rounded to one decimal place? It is -0.3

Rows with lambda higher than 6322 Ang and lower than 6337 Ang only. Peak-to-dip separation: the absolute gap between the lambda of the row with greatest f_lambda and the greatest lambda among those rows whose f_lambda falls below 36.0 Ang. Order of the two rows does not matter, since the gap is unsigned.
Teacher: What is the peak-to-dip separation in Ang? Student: 13.5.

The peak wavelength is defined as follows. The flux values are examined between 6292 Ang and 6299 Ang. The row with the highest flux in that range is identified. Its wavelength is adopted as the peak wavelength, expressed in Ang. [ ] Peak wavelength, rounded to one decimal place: 6294.0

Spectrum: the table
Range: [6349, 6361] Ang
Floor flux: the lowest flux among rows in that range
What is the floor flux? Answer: 34.6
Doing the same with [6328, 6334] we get 31.5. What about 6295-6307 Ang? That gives 31.43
